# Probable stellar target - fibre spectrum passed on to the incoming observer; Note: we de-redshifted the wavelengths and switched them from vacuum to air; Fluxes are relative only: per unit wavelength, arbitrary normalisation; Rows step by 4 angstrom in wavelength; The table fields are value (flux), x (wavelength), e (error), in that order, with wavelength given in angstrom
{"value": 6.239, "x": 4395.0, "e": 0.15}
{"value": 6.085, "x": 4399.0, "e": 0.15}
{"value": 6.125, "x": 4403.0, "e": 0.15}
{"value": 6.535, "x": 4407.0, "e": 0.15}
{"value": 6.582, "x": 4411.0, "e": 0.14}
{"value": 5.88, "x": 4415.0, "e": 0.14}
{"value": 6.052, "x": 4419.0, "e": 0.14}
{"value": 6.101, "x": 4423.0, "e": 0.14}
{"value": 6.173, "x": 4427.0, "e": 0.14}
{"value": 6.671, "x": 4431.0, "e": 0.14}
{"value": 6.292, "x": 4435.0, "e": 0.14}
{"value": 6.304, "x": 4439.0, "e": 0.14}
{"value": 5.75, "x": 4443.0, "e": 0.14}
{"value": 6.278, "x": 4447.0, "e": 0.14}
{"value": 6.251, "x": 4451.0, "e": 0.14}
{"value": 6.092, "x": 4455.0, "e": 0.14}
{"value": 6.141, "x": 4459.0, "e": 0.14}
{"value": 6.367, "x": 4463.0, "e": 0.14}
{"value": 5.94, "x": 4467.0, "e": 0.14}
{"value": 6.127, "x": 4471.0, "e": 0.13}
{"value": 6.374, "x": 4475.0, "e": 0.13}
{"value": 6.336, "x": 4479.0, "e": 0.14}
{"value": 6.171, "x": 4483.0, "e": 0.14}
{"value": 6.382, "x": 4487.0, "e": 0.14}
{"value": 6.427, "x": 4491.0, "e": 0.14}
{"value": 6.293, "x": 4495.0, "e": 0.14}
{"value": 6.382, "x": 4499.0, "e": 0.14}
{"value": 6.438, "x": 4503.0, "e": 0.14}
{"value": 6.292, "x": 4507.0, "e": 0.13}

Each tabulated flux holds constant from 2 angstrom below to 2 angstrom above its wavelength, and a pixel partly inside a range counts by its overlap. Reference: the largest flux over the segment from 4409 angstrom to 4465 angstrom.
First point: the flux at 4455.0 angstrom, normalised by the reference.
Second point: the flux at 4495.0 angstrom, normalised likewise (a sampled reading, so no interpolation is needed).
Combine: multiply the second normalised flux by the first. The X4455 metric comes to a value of 0.86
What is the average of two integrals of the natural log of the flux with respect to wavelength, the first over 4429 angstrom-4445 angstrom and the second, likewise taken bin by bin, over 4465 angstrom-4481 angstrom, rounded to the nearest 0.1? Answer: 29.2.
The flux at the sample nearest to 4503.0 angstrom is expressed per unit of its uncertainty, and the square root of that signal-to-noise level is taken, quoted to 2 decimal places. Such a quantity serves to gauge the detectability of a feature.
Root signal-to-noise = 6.78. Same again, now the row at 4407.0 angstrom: 6.60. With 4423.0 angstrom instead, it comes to 6.60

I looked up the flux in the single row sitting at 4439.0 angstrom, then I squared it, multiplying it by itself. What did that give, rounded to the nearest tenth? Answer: 39.7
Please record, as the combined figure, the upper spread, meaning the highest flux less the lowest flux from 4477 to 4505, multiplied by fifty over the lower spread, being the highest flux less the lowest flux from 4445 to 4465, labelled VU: 49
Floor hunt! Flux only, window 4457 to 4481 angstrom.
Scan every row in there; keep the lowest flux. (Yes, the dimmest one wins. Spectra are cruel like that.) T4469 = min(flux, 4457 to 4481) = 5.94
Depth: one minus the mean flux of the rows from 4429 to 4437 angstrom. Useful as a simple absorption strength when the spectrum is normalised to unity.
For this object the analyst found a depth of -5.48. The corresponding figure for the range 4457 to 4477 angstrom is -5.19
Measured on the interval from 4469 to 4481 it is -5.28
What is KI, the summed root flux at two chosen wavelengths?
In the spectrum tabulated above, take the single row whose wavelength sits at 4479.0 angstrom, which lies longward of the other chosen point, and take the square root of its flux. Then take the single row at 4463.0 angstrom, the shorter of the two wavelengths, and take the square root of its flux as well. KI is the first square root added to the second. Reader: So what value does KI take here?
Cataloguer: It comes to 5.04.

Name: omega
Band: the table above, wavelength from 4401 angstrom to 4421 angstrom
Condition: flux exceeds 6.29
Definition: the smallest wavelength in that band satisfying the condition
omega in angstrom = 4407.0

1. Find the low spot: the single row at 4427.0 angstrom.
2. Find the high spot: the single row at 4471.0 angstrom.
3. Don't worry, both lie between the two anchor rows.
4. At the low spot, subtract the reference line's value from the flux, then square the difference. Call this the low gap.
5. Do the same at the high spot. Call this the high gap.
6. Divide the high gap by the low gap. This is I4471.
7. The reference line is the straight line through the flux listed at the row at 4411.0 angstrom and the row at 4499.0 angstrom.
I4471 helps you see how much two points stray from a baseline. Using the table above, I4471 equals 1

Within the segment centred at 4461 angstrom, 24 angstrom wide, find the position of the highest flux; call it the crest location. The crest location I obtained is 4463.0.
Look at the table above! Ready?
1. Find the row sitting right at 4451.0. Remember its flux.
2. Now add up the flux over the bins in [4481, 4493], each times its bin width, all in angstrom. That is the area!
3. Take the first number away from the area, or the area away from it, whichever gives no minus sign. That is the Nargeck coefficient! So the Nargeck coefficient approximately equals 69.7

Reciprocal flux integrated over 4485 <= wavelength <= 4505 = 3.133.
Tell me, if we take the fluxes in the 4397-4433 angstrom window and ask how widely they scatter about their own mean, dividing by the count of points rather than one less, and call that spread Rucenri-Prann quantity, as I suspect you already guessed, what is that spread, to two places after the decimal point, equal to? 0.26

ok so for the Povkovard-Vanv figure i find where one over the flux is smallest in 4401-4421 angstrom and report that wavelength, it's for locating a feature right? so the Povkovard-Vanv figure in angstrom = 4411.0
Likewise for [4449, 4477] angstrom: 4475.0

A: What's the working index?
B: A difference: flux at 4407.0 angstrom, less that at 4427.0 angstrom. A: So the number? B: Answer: 0.36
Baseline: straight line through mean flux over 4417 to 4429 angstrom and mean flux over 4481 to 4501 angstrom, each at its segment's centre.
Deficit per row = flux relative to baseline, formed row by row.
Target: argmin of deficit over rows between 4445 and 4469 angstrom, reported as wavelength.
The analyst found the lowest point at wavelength 4467.0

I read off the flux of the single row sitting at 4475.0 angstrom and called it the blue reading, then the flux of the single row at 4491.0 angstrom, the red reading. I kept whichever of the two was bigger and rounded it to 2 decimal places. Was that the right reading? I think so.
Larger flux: 6.43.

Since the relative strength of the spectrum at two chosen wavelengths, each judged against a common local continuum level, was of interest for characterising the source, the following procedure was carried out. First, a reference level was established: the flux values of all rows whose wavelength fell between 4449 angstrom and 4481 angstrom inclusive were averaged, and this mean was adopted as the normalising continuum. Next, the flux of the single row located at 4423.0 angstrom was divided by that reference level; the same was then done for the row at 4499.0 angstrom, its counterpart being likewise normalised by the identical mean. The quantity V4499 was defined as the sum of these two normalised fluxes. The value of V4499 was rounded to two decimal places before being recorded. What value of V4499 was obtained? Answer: 2.01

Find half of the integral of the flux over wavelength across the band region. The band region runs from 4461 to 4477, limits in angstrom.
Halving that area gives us 49.6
